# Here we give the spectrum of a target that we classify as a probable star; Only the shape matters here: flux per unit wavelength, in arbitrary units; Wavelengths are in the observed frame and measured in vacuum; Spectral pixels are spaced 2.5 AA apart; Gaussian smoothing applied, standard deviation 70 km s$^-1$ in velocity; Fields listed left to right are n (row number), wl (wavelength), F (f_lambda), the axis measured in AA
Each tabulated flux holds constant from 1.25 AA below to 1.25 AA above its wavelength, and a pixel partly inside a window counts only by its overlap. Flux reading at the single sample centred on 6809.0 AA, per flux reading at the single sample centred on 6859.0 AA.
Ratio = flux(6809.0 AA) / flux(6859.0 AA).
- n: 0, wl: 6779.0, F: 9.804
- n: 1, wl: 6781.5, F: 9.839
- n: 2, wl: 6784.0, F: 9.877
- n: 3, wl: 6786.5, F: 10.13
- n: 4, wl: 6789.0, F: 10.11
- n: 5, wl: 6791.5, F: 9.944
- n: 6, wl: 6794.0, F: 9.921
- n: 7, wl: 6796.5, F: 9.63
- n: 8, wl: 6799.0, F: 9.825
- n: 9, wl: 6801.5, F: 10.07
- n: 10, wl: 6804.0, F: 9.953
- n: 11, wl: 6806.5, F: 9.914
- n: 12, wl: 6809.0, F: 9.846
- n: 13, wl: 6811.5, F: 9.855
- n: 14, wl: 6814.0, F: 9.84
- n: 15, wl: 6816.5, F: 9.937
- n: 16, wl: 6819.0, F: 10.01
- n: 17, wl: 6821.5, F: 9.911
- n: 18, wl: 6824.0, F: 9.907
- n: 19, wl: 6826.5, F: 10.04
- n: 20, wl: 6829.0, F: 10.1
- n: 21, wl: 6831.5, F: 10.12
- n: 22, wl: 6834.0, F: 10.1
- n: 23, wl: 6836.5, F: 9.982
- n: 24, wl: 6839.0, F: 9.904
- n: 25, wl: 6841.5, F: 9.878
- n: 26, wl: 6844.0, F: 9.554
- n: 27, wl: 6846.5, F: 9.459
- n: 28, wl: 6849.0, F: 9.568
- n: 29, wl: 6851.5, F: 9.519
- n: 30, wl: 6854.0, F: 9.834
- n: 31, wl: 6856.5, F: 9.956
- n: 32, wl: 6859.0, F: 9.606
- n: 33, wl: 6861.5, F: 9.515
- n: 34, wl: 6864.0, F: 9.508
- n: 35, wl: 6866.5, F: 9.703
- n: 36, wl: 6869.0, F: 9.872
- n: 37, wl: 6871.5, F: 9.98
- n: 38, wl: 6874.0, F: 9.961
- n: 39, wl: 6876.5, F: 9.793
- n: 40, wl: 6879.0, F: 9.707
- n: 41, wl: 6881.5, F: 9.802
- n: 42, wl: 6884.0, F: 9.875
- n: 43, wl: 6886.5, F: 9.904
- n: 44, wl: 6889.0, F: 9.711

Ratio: 1.025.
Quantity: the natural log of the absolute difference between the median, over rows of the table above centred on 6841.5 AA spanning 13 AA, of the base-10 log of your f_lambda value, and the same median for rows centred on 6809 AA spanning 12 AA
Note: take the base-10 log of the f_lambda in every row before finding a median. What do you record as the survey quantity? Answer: -6.9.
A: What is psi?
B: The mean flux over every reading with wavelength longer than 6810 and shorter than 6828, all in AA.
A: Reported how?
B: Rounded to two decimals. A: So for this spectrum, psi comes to 9.93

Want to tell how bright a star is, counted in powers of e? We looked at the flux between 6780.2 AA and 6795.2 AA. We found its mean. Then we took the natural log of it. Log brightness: 2.300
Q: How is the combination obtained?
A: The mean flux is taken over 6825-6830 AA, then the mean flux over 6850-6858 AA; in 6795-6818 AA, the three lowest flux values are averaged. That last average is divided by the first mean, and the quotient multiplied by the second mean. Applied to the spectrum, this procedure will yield 9.47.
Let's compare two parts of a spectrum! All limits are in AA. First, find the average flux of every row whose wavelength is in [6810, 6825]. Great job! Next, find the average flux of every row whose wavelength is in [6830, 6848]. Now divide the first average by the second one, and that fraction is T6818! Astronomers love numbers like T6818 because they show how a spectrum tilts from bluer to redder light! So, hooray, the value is 1.01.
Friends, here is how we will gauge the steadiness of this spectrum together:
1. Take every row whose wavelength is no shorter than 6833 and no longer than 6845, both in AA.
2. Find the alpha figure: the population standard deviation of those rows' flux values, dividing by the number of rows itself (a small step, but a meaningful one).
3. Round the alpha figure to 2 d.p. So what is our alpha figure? 0.18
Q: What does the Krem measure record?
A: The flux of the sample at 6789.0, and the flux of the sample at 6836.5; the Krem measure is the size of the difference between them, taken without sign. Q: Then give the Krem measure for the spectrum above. 0.13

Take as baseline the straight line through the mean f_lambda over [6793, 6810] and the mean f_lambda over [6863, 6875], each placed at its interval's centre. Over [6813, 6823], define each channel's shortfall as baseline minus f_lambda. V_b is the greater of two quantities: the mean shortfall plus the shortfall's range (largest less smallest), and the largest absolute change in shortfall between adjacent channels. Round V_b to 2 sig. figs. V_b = 0.11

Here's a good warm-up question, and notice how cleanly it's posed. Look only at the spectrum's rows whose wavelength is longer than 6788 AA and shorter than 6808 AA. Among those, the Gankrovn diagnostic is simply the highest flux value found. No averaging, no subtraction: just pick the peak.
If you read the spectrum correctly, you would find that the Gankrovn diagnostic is 10.11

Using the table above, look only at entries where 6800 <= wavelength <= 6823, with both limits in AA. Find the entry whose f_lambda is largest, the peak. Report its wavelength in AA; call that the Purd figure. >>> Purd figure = 6801.5 AA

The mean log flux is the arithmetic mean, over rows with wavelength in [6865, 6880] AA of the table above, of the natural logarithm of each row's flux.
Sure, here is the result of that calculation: 2.286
